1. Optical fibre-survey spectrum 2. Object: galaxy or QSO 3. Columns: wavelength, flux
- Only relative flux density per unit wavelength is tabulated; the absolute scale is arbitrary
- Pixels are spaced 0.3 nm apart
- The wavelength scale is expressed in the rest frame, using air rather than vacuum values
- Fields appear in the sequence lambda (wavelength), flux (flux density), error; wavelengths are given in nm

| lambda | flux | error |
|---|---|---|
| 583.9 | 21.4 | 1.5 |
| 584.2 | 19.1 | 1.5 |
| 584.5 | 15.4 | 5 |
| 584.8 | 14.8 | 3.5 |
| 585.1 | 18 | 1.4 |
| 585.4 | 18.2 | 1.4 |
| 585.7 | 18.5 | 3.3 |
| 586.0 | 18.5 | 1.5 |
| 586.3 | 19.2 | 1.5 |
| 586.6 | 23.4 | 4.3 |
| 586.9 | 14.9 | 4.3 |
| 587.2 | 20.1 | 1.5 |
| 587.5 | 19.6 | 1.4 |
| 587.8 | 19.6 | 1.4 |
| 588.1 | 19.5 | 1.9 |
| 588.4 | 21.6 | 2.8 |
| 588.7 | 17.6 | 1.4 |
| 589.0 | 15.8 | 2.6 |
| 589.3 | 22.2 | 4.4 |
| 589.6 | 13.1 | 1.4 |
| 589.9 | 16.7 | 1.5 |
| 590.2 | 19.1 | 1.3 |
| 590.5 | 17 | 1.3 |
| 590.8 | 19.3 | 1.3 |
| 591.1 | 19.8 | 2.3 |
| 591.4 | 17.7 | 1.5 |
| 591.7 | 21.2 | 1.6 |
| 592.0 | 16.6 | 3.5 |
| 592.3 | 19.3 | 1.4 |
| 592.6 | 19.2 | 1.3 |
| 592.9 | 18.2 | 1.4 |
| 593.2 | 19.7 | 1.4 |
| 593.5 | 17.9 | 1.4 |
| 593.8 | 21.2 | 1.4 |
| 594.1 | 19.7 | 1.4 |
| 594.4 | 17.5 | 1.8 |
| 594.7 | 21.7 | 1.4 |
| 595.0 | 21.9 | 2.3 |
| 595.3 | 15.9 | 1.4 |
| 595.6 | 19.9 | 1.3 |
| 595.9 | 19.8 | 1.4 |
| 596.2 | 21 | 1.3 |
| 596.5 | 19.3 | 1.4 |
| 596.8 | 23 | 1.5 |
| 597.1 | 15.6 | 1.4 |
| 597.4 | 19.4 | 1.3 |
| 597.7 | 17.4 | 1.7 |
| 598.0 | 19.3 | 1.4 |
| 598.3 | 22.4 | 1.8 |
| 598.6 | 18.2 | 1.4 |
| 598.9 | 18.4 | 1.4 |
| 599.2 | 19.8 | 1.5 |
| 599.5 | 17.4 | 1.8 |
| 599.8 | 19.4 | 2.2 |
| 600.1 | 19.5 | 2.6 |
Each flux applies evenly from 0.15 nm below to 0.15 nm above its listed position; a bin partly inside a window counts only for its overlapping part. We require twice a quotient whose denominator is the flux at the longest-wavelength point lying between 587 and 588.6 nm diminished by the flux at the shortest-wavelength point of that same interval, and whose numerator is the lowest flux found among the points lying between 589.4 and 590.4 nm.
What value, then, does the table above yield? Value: 17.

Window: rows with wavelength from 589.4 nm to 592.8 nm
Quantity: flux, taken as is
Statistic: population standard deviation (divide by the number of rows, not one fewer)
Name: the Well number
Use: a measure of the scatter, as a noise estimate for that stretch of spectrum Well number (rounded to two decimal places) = 2.09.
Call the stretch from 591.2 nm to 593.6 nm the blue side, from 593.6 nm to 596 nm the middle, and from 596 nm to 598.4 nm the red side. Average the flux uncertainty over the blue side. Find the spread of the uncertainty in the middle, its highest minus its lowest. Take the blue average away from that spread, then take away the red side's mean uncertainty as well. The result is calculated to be -2.2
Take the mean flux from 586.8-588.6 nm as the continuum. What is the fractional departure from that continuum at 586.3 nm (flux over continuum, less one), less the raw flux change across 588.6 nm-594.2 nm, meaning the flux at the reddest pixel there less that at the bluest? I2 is -2.1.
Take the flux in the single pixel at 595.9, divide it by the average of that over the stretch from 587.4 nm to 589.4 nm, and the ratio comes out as 1.02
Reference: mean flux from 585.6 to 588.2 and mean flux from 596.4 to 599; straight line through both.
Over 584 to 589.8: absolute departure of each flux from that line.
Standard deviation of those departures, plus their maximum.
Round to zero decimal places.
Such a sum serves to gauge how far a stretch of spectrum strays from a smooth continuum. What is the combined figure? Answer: 8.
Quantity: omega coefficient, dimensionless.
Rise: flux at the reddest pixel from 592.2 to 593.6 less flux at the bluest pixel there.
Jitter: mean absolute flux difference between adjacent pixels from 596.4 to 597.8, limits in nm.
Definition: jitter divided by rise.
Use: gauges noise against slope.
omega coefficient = -3.0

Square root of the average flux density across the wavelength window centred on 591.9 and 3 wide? 4.34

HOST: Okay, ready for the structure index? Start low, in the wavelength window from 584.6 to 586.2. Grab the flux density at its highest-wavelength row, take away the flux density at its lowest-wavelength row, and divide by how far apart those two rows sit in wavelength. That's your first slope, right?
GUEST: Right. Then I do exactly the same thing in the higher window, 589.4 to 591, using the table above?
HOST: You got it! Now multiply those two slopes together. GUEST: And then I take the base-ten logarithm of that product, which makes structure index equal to 1.2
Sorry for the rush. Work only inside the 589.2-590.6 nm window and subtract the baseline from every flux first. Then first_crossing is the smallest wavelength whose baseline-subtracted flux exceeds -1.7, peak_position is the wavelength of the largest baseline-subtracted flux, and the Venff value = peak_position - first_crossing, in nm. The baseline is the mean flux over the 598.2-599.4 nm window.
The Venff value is 0.00 nm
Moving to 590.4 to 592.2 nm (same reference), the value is 0.90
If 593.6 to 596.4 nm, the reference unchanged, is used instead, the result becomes 1.20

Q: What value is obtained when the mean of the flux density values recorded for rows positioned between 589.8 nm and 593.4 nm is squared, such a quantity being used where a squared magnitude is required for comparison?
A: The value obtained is 348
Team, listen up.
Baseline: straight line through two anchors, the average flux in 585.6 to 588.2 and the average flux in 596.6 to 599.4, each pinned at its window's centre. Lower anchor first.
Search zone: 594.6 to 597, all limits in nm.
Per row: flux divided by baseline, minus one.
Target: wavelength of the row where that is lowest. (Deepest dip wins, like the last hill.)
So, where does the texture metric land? 595.3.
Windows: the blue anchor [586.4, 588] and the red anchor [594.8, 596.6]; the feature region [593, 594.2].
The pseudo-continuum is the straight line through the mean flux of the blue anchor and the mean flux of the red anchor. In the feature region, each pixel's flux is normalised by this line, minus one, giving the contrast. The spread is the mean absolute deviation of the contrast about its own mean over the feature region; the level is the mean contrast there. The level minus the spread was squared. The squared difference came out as 0.002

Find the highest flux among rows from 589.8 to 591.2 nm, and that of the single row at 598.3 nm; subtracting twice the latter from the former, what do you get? -25.0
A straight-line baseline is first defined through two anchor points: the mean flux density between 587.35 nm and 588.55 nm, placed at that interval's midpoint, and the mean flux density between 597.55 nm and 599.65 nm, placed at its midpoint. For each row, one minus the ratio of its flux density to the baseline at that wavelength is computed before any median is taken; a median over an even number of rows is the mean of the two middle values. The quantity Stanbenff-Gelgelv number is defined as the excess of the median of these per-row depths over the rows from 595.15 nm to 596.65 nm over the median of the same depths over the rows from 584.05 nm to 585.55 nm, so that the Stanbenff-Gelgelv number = -0.14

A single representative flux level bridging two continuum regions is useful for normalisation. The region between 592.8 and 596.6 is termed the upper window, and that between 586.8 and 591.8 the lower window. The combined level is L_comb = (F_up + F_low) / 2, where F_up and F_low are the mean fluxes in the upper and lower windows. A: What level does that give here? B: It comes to 19.0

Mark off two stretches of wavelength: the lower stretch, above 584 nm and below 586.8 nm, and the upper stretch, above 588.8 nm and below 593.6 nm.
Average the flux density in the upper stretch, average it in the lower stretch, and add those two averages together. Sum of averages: 36.6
